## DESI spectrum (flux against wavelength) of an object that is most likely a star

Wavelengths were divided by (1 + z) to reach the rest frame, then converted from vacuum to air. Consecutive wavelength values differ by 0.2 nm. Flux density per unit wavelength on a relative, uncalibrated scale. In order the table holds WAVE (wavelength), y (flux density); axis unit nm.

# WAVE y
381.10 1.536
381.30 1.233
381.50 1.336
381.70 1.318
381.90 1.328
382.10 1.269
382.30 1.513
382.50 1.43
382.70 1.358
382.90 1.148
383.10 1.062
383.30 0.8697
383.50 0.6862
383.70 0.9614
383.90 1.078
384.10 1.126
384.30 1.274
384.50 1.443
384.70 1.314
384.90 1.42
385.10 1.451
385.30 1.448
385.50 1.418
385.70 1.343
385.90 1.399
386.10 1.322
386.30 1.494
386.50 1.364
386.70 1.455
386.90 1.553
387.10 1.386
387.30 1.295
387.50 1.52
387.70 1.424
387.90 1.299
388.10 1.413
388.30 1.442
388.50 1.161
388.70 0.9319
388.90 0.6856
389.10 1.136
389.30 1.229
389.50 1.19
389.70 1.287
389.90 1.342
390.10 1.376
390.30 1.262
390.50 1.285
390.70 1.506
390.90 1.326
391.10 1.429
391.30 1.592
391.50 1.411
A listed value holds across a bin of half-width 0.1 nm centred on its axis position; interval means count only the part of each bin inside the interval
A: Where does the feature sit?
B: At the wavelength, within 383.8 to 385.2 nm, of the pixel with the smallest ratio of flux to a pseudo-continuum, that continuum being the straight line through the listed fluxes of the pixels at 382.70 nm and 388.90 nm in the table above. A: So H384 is 383.90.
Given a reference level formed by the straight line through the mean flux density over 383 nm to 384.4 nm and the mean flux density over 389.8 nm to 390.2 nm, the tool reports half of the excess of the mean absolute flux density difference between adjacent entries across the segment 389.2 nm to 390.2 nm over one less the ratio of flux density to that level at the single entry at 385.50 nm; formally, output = 0.17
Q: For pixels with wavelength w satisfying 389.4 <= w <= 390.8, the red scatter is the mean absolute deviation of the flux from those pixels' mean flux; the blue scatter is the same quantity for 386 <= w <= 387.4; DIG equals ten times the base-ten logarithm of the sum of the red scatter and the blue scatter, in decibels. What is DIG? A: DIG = -8.2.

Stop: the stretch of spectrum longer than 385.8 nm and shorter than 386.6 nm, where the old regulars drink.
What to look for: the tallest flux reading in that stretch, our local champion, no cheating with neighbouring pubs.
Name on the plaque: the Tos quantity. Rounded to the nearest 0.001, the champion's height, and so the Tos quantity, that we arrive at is 1.494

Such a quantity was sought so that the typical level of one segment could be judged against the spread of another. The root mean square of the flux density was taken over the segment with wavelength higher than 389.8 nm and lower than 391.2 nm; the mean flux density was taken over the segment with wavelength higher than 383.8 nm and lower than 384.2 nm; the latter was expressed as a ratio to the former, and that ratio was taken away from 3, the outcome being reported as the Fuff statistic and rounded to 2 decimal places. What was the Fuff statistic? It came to 2.19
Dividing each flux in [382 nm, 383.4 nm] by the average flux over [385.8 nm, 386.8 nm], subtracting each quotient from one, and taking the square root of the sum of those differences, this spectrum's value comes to 0.9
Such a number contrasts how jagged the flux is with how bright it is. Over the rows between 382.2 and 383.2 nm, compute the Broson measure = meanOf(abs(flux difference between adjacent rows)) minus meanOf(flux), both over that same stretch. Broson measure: -1.19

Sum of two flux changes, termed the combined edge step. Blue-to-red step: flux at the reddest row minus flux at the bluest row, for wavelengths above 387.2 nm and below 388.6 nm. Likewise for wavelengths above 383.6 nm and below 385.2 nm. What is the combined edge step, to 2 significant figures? 0.36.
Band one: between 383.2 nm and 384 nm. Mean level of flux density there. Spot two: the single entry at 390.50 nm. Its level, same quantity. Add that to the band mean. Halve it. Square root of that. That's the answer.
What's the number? 1.04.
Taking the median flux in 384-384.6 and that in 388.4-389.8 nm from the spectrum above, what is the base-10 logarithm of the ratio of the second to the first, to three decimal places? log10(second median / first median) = -0.040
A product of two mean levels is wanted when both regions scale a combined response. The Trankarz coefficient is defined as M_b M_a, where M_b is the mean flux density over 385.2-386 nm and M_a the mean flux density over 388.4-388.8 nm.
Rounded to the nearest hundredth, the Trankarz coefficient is 1.47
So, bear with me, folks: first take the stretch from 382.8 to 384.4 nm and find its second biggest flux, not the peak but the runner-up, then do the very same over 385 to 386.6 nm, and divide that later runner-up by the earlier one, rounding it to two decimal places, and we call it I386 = 1.26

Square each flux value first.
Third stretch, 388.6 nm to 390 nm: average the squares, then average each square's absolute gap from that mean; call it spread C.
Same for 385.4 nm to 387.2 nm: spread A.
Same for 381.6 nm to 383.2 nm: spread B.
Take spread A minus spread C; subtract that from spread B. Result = 0.5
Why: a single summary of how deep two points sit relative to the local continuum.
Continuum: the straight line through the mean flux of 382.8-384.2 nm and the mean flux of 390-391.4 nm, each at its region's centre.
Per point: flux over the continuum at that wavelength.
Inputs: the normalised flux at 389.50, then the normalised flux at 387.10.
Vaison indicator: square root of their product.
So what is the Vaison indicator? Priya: 1.02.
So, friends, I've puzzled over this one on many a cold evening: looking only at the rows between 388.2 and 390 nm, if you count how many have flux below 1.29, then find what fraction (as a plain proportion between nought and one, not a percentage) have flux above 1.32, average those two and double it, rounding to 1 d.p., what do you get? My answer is 7.2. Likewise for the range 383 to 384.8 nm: 7.1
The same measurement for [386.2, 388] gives 0.8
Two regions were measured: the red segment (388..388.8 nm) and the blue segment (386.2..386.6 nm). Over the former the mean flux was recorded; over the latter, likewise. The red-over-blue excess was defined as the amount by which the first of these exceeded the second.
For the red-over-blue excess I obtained -0.2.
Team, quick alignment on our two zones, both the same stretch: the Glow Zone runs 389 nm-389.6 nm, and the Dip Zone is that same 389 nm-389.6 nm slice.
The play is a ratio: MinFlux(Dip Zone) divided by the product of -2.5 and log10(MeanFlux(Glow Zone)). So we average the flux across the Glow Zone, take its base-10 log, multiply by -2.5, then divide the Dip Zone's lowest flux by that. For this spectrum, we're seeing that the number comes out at -6.2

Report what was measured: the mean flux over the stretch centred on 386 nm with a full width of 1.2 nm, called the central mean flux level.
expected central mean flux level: 1.39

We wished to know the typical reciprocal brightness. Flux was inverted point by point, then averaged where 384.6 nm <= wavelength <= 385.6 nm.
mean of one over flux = 0.710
